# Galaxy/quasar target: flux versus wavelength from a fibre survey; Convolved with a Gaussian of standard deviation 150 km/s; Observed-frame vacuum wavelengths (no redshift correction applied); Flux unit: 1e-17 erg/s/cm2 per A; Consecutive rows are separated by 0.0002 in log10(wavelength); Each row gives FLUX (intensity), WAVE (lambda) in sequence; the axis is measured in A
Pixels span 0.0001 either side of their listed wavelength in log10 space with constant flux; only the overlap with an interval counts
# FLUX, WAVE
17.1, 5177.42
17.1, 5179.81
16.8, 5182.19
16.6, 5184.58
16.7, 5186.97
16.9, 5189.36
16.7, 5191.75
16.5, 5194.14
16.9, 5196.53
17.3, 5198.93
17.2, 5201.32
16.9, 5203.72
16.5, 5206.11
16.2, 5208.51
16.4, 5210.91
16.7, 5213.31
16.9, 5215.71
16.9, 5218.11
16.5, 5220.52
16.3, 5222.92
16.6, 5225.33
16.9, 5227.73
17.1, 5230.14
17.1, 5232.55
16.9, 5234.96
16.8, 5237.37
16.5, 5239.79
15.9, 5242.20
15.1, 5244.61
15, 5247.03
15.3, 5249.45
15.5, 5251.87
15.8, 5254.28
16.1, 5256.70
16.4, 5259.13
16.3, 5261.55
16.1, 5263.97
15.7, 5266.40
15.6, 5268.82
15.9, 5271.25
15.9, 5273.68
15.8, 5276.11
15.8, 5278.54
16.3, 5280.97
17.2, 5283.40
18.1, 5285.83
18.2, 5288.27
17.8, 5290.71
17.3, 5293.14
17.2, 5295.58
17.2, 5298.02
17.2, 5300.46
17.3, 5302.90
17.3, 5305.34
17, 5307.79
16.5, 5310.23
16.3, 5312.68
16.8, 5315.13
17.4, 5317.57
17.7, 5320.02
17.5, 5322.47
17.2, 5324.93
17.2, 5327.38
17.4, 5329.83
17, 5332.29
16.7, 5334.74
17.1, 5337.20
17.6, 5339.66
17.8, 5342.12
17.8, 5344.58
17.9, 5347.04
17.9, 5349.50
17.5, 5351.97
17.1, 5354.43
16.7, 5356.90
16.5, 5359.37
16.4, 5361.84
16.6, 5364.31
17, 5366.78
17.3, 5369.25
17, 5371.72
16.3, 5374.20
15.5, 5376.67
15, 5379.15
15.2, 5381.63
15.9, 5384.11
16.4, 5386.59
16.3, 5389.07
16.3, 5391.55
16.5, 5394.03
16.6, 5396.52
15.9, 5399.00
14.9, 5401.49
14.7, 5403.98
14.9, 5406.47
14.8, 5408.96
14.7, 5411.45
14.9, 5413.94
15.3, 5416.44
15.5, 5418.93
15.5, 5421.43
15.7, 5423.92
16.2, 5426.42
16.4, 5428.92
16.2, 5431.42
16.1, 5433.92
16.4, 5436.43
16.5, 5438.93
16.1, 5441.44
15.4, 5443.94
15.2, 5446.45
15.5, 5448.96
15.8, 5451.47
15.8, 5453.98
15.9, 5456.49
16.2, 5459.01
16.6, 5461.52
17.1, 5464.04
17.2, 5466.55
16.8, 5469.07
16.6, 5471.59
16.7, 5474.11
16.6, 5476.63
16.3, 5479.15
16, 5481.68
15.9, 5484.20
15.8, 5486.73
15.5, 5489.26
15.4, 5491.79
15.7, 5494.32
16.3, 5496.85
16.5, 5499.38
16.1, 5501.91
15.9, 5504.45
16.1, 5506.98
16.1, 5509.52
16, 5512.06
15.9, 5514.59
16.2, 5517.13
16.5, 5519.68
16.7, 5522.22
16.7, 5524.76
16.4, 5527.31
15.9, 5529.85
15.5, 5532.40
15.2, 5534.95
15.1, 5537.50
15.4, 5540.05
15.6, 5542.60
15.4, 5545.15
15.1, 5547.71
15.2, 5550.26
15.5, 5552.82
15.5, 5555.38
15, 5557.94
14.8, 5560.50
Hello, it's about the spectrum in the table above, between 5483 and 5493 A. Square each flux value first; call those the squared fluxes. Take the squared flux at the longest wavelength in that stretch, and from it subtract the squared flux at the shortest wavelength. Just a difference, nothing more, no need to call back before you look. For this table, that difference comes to -16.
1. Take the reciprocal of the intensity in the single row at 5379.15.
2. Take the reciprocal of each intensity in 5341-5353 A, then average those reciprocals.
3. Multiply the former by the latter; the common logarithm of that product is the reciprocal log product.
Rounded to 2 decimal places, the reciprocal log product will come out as -2.43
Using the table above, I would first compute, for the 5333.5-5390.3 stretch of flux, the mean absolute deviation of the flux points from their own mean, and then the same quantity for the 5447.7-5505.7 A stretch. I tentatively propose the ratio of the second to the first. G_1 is 0.6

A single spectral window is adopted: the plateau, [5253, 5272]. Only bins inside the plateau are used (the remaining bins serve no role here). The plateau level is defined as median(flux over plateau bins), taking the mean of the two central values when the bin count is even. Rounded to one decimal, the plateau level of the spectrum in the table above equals 16.0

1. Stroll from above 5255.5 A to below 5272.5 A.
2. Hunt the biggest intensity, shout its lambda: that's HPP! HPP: 5259.13 A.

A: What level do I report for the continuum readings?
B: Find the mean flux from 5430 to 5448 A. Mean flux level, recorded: 16.0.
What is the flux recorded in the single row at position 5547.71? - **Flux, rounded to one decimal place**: 15.1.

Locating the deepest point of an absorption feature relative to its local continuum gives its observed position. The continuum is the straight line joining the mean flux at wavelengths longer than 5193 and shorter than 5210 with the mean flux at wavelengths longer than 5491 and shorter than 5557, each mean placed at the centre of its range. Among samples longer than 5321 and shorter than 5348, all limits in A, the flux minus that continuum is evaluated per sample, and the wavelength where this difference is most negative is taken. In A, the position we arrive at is 5334.74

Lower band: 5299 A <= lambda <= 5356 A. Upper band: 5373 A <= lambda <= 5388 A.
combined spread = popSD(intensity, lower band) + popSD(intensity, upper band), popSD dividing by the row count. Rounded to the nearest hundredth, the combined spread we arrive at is 0.95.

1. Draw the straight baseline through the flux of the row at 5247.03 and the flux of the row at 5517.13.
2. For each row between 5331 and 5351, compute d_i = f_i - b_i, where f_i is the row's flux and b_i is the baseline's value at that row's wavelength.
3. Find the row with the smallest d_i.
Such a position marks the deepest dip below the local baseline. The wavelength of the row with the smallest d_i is 5334.74 A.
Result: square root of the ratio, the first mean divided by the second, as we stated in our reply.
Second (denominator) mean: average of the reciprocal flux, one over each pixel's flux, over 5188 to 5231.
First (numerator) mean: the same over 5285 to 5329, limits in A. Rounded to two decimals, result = 0.98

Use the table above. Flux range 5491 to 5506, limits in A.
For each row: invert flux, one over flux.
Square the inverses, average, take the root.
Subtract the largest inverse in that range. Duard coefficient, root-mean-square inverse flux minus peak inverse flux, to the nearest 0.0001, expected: -0.0023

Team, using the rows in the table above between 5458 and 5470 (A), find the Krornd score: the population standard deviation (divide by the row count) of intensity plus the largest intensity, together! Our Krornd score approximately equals 17.6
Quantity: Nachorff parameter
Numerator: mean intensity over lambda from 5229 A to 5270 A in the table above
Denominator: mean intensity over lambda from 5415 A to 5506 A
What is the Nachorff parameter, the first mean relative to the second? 1.00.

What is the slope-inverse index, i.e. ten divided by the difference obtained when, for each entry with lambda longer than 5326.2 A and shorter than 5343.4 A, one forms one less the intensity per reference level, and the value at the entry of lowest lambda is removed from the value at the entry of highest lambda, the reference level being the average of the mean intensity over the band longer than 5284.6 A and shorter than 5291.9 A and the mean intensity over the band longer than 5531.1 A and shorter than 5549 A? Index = -278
